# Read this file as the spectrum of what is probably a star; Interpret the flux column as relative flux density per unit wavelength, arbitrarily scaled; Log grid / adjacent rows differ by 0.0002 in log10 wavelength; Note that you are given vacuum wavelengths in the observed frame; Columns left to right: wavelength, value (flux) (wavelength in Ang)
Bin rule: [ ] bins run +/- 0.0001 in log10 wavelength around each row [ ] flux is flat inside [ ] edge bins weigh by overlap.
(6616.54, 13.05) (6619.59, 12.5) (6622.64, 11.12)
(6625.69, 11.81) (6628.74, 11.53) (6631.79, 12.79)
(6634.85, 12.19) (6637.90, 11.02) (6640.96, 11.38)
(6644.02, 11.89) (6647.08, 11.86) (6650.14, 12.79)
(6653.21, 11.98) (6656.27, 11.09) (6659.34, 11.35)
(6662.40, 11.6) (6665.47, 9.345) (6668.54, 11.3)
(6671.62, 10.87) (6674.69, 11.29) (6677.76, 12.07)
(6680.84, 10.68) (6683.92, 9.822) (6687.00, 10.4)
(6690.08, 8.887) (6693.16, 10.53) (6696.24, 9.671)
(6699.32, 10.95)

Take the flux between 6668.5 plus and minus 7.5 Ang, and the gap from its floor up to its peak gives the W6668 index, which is 2.3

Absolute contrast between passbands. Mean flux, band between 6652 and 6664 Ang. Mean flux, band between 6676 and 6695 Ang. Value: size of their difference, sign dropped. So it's 1.1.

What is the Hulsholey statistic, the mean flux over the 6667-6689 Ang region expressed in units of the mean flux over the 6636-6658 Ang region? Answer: 0.93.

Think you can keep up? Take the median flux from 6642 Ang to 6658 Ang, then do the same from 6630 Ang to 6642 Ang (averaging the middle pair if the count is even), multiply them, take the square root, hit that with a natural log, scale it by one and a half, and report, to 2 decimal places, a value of 3.71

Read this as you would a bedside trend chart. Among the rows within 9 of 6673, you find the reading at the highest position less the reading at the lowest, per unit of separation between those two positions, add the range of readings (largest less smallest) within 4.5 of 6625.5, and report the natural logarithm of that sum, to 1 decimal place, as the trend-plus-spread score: -0.3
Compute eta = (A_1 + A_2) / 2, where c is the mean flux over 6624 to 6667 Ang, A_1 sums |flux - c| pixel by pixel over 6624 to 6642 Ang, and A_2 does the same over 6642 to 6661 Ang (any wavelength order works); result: 2.9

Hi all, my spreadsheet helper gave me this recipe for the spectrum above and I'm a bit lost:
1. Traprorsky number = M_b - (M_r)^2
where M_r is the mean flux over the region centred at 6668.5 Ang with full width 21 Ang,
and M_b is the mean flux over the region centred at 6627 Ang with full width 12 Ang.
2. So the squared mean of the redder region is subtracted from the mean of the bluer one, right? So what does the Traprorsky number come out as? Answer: -112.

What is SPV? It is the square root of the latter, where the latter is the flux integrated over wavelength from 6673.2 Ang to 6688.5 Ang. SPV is 12.9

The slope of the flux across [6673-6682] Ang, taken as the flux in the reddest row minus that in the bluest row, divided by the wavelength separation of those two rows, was -0.10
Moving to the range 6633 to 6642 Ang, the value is -0.13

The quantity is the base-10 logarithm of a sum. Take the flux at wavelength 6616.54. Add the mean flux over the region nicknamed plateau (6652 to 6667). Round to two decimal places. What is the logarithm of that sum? 1.38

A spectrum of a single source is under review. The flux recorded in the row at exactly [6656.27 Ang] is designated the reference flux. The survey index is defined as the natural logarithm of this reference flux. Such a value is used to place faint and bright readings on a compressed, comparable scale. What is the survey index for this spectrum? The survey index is 2.41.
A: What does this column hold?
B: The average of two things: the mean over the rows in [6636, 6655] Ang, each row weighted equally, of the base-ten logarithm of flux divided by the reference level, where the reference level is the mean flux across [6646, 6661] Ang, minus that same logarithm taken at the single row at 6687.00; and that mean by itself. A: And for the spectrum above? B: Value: 0.027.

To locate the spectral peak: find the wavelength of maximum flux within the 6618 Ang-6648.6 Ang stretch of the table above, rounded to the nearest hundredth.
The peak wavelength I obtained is 6631.79 Ang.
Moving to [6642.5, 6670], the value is 6650.14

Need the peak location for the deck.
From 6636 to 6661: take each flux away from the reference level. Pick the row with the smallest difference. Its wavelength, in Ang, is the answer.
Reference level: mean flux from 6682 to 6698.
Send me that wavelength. 6650.14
